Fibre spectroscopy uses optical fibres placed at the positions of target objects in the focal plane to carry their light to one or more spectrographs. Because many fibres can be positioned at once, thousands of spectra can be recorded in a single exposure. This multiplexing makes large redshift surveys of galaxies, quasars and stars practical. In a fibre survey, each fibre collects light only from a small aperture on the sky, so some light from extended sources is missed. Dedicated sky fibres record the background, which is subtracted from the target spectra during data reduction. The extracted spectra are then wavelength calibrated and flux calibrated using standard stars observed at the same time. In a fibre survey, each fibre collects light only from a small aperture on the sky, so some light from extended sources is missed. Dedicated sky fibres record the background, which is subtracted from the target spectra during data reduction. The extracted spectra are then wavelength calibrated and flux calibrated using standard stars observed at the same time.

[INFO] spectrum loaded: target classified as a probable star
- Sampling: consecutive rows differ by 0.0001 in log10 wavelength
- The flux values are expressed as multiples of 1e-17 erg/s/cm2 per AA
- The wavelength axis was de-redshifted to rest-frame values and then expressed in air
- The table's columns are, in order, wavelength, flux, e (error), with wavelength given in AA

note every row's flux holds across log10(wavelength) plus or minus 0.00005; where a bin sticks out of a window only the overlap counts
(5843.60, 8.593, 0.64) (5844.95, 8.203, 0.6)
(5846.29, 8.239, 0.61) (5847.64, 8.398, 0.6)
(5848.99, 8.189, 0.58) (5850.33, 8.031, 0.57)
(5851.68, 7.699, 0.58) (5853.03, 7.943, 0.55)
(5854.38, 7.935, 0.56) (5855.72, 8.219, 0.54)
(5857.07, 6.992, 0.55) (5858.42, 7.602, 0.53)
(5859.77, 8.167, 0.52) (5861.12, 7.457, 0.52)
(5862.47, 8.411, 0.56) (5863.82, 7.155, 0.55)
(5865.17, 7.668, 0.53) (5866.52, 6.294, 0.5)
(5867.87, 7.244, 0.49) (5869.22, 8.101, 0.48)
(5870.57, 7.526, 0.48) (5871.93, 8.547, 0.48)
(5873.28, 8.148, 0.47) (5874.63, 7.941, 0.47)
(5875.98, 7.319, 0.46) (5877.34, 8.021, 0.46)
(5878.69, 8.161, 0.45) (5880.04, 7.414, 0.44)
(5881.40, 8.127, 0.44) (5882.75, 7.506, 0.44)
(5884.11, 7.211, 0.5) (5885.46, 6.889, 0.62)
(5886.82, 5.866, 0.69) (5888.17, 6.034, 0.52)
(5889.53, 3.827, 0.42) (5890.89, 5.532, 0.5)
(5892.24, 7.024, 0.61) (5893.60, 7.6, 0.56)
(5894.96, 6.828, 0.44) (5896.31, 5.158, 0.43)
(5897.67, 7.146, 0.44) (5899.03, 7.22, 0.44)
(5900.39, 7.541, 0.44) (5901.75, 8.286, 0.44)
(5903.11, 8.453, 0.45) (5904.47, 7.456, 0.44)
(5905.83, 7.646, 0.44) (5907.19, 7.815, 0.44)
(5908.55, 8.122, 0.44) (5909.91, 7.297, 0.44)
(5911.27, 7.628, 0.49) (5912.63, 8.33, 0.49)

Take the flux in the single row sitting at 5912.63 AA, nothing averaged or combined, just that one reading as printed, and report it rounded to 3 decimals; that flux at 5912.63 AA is 8.330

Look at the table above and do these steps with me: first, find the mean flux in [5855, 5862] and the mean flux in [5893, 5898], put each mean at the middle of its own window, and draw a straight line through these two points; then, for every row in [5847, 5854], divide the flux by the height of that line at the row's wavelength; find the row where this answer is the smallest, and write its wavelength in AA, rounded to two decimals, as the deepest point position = 5851.68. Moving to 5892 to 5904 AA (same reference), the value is 5896.31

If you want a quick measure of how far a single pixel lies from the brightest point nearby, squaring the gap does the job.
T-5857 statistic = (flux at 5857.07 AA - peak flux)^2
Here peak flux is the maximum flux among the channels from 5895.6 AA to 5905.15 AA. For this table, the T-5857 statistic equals 2.1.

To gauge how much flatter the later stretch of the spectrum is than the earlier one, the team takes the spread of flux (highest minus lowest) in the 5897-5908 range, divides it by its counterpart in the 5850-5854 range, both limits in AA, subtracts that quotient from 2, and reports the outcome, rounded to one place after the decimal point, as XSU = -1.9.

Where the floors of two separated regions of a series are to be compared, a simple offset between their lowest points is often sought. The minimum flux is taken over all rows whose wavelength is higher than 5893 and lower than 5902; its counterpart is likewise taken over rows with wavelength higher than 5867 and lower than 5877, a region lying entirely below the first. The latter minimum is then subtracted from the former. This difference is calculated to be -2.1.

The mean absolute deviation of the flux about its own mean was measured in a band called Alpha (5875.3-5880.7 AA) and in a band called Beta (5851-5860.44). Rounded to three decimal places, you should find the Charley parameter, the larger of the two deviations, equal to 0.362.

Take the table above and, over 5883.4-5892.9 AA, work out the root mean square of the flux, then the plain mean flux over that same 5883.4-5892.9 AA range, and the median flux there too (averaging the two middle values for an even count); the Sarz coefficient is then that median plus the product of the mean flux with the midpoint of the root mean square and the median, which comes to 43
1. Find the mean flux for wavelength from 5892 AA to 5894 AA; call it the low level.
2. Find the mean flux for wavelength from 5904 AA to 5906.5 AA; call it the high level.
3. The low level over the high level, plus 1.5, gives 2.47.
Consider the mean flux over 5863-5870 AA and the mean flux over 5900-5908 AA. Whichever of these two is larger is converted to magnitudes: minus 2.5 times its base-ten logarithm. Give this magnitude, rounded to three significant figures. -2.24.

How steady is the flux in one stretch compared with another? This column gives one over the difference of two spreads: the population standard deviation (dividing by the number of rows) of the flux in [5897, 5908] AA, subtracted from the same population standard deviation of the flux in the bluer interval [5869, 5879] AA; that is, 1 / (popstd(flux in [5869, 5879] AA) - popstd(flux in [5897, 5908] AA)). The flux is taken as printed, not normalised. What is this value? -13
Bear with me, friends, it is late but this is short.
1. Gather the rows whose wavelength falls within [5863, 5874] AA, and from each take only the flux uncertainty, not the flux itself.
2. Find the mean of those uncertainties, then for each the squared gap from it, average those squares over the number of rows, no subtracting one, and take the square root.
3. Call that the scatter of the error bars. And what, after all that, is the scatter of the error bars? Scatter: 0.03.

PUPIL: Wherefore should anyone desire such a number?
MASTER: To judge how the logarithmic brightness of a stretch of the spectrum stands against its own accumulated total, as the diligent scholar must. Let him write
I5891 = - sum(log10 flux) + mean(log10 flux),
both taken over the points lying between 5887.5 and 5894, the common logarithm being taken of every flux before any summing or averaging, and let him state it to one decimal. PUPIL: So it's -3.1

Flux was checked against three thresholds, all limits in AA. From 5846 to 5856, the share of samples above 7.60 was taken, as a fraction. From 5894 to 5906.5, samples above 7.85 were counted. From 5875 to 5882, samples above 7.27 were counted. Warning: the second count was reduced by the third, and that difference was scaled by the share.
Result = -3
